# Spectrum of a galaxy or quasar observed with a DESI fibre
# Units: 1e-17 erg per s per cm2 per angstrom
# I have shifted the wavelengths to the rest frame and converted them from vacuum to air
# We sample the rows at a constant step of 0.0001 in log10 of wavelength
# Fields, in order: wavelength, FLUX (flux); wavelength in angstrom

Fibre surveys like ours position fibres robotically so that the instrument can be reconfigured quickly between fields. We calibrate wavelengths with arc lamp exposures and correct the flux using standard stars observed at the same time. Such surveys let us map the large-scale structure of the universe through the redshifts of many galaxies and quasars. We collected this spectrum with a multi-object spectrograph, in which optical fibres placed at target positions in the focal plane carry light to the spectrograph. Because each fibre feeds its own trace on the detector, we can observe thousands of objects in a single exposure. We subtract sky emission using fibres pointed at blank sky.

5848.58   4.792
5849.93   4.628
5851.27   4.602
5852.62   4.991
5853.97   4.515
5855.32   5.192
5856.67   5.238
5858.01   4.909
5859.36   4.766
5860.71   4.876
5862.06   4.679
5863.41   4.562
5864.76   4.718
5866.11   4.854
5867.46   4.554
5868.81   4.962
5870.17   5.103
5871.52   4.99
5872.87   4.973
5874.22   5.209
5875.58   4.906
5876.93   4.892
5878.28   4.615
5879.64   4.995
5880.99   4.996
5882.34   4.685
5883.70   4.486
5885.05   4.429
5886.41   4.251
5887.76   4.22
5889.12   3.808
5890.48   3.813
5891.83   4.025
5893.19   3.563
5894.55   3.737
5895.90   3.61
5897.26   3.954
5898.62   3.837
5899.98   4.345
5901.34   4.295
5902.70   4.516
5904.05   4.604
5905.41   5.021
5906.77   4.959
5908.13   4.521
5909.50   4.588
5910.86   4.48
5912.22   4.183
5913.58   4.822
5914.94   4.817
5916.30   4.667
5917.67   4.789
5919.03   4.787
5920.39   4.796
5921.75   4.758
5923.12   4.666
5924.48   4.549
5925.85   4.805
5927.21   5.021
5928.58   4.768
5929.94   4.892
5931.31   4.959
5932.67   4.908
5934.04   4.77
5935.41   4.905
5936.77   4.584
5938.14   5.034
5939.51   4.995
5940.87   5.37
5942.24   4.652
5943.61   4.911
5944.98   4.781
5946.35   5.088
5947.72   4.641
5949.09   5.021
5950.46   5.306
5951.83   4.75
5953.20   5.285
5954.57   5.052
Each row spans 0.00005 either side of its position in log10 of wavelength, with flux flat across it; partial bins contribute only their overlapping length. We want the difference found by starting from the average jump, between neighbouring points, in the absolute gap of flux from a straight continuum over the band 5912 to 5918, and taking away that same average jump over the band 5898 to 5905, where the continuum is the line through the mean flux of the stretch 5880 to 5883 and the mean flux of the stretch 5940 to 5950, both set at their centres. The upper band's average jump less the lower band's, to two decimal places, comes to 0.01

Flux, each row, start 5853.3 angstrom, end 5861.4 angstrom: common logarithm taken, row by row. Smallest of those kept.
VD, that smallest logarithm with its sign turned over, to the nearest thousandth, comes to -0.655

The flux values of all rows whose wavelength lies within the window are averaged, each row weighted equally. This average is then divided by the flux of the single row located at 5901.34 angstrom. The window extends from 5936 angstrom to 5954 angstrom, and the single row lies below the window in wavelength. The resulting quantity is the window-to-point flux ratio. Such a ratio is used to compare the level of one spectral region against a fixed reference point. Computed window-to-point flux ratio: 1.15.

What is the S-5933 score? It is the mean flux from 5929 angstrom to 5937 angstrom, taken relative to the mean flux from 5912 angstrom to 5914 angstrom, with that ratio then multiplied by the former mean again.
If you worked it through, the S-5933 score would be 5.19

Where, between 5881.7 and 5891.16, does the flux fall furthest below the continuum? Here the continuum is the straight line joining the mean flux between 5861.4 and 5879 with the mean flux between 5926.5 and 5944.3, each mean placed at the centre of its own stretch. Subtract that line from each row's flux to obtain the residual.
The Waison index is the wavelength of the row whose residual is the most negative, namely 5889.12 angstrom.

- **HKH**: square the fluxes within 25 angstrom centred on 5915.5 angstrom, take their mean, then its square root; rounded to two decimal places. 4.72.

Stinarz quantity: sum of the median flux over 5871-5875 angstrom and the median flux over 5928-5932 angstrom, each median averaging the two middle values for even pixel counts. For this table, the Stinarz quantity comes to 9.88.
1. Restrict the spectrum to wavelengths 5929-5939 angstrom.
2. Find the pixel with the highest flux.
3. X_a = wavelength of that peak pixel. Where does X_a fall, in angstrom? 5938.14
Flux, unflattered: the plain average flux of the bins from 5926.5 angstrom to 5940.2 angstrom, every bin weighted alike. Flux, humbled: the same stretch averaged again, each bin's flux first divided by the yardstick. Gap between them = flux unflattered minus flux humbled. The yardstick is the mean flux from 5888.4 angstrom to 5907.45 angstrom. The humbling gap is 3.71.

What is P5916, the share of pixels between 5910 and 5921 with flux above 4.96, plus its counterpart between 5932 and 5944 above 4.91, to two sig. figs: 0.44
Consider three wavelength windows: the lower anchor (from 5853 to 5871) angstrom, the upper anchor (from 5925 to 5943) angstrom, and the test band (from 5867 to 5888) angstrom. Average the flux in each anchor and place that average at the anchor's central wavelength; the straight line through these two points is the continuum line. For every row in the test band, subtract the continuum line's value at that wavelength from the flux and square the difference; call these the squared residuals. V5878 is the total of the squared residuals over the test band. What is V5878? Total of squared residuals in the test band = 1.56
